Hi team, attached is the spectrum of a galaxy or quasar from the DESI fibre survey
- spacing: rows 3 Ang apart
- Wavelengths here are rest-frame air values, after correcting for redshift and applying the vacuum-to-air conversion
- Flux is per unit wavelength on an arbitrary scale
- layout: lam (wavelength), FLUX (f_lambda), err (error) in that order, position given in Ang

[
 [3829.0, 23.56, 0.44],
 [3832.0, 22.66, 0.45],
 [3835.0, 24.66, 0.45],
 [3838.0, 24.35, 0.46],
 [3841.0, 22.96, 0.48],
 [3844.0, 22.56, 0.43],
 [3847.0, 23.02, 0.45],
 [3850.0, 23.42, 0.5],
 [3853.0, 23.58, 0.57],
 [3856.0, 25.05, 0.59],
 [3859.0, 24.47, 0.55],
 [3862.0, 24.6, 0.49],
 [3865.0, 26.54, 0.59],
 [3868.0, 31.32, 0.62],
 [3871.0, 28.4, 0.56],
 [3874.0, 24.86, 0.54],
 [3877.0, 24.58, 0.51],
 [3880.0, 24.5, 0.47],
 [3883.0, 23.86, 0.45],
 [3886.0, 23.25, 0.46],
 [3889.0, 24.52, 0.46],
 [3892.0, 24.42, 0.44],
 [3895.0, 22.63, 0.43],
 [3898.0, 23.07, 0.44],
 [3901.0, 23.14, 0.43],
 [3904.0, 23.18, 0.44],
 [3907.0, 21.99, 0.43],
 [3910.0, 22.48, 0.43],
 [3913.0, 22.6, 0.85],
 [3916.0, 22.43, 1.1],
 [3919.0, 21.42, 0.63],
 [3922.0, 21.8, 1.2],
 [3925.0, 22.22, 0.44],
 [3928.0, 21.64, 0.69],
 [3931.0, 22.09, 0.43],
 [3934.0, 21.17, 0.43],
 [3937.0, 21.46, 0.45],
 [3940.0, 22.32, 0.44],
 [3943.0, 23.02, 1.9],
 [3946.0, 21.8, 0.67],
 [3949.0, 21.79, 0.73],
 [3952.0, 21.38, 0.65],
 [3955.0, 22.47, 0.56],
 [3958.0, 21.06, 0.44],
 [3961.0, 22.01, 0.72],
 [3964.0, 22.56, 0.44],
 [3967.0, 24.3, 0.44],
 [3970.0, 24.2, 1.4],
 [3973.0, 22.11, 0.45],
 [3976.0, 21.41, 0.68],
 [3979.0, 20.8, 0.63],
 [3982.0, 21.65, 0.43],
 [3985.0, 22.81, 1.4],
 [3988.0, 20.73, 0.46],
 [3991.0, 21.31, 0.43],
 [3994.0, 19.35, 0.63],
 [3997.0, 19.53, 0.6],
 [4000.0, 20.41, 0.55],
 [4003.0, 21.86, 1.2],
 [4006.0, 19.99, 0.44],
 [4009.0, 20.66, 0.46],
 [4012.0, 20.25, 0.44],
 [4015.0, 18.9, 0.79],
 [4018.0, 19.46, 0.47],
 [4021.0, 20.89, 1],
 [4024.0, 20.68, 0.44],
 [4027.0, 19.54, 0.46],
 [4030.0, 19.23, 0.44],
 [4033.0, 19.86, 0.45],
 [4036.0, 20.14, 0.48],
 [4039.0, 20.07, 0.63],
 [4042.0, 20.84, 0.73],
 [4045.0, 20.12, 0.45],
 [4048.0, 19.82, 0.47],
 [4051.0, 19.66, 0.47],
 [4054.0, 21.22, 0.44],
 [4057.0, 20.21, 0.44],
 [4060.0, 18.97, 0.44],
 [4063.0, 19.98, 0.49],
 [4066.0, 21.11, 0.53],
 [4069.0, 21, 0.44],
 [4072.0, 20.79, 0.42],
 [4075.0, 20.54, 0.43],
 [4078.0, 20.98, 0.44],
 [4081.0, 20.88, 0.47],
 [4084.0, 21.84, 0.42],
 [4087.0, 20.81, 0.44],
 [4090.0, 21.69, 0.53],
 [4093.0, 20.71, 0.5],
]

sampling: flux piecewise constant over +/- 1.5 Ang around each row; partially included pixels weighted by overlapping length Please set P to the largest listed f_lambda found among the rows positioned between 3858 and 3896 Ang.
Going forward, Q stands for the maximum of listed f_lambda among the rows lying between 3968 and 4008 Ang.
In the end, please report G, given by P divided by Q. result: 1.3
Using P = 31.32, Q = 24.2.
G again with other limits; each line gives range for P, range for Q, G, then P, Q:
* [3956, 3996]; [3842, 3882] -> 0.8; 24.3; 31.32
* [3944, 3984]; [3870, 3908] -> 0.9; 24.3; 28.4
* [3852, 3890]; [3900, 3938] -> 1.4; 31.32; 23.18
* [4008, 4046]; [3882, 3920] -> 0.9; 20.89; 24.52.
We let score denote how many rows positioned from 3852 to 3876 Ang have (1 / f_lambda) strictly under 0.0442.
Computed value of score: 8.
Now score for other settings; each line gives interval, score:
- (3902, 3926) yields 1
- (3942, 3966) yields 1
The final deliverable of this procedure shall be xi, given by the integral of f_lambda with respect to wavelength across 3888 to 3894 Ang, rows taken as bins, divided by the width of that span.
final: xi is 24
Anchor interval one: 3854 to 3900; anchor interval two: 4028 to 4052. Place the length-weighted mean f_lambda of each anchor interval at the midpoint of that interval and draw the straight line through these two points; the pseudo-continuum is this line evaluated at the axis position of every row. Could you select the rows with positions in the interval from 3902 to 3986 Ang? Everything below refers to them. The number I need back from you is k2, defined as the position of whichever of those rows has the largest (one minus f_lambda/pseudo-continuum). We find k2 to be 3919.0 Ang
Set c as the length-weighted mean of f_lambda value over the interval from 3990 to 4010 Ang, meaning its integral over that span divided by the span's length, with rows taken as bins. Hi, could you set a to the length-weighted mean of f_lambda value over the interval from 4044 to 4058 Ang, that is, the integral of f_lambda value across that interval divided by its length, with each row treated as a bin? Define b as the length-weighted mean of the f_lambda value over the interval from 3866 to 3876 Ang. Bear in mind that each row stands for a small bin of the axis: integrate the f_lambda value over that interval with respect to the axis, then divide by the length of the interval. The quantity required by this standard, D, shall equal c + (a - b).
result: 13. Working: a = 20.2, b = 28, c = 20.4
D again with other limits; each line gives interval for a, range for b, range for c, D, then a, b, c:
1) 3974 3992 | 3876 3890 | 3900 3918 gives 20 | 21.5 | 24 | 22.6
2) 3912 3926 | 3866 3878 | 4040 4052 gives 15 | 22.1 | 27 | 20.1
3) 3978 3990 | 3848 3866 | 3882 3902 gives 21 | 21.5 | 25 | 23.6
